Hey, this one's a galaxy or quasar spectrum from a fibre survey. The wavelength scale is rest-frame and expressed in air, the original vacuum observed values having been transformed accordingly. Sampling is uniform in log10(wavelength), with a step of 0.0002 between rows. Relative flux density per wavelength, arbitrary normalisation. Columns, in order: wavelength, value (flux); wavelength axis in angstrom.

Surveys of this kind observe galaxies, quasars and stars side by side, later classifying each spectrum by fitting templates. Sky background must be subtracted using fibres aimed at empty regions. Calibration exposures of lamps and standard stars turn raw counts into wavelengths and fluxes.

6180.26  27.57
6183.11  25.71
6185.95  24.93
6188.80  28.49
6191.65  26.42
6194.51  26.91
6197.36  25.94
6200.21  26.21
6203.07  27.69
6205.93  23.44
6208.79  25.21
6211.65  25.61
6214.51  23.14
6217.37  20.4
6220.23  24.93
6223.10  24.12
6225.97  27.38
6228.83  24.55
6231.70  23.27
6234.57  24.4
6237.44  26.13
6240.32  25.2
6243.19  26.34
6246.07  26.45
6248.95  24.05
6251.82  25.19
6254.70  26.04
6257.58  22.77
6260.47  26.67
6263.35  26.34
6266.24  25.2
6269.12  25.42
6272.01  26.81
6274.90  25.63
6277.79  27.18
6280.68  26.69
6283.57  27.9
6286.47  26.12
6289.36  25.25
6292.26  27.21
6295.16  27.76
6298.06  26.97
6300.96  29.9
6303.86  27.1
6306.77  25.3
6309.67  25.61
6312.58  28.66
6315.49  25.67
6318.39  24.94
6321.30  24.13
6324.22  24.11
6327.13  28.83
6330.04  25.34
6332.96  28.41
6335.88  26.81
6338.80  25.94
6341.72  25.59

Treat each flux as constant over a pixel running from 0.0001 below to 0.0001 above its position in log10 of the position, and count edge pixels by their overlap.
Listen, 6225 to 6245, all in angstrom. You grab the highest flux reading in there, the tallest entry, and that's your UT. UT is 27.38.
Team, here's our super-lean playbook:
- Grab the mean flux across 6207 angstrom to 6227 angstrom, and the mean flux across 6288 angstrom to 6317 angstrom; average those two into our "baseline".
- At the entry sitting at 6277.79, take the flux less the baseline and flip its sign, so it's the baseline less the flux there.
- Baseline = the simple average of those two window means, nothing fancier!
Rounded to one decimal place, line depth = -1.5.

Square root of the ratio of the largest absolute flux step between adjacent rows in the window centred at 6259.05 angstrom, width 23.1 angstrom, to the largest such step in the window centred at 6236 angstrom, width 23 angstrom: 1.17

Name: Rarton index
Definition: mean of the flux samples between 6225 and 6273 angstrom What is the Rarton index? 25.4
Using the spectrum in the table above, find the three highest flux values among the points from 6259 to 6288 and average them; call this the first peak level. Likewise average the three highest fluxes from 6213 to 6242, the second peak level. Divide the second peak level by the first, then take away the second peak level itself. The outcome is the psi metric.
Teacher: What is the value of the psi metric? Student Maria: -25.28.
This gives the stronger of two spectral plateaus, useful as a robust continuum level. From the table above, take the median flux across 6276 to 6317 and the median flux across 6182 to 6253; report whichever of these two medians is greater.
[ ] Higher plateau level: 27.0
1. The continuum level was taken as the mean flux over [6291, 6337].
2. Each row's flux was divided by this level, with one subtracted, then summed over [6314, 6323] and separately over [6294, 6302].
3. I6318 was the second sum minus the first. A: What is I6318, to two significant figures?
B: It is 0.37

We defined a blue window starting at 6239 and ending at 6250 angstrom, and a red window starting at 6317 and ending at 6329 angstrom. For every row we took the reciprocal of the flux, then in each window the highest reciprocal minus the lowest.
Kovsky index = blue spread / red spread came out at 0.56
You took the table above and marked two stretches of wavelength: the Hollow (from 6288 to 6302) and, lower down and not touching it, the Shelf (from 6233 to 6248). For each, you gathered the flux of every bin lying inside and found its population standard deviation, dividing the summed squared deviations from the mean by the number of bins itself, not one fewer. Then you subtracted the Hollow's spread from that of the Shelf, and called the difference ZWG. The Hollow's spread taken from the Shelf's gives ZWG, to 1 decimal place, -0.7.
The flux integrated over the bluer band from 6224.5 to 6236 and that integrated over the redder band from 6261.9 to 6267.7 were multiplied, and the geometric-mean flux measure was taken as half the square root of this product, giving 103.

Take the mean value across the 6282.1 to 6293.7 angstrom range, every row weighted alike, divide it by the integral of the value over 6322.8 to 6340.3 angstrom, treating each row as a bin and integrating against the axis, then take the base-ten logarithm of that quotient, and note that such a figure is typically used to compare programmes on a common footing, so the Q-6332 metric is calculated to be -1.24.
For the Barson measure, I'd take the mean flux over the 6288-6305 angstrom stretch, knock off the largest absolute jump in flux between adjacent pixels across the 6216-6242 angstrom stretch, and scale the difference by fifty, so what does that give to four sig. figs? 1142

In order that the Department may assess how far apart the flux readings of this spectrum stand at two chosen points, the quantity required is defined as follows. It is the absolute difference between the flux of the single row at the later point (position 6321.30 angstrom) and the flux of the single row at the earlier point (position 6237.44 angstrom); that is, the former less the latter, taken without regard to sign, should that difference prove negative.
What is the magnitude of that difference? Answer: 2.0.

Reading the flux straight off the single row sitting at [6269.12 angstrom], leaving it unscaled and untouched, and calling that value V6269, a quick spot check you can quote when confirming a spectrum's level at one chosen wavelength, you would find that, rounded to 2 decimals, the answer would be 25.42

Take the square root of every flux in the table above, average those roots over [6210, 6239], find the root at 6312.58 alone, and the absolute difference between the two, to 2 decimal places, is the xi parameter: 0.42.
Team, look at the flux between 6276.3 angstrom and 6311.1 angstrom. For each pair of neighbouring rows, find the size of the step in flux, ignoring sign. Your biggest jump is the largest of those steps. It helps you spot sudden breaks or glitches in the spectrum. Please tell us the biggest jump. 2.9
